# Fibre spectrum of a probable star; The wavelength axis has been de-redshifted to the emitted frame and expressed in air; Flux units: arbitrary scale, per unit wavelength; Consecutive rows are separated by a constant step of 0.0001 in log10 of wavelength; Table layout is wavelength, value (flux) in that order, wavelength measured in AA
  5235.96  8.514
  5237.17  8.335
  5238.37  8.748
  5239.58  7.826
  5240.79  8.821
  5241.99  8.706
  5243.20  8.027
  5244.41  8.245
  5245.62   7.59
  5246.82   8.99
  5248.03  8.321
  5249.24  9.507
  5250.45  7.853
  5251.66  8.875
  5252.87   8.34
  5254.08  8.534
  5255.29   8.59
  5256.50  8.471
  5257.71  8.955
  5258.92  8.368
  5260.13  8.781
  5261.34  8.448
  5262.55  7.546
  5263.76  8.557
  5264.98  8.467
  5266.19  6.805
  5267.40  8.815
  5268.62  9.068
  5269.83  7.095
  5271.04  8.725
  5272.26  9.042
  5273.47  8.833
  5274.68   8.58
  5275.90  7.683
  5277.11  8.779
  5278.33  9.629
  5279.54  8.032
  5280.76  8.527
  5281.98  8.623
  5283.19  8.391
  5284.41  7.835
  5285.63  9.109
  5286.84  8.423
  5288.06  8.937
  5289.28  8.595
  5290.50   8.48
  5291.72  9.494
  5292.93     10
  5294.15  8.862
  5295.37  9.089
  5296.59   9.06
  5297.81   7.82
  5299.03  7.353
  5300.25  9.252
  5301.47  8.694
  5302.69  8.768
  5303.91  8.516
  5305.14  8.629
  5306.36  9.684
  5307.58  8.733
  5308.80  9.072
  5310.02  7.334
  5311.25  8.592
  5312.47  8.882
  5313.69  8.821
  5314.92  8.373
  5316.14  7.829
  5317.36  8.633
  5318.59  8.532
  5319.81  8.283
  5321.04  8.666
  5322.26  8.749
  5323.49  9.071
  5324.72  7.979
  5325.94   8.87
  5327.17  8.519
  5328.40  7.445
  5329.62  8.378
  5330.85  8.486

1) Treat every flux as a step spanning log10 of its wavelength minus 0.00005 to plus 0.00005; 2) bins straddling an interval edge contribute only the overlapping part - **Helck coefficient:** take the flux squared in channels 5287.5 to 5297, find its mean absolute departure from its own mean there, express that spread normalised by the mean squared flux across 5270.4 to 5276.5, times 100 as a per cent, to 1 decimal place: 8.7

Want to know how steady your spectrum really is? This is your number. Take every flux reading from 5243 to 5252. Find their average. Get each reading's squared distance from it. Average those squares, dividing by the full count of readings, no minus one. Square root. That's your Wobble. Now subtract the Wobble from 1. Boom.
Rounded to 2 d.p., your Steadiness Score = 0.40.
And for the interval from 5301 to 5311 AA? 0.39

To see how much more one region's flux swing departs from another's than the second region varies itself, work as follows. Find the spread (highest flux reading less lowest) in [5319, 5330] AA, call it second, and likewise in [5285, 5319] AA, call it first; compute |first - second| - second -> -0.59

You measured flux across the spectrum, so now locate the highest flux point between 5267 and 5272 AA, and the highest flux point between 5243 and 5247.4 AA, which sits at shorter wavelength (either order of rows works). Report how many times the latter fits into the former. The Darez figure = 1.01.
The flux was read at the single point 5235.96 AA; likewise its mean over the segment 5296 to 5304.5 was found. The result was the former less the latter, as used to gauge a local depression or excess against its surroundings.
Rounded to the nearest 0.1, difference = 0.0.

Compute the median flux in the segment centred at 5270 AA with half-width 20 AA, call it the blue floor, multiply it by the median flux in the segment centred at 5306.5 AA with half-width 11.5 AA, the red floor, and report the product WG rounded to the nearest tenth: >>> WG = 74.4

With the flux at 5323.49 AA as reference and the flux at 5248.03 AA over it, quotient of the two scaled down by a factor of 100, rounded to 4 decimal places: 0.0092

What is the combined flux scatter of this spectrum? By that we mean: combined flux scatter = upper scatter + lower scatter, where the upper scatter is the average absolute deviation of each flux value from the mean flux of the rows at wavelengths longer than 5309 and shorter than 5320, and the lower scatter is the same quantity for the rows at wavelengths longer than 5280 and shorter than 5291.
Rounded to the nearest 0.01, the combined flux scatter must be 0.61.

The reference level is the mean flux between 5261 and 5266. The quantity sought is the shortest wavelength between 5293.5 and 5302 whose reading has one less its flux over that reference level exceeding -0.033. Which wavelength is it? 5297.81 AA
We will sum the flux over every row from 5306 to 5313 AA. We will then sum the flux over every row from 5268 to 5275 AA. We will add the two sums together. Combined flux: 104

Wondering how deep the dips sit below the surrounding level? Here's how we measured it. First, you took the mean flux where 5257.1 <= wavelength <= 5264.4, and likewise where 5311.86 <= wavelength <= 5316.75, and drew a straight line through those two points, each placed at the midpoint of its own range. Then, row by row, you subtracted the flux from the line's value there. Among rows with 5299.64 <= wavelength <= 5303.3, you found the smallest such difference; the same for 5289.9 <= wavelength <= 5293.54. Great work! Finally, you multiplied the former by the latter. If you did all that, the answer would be 1.2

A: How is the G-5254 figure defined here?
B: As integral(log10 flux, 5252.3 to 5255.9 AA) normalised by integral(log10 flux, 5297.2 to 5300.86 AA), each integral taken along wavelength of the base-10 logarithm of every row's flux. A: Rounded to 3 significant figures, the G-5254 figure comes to 1.01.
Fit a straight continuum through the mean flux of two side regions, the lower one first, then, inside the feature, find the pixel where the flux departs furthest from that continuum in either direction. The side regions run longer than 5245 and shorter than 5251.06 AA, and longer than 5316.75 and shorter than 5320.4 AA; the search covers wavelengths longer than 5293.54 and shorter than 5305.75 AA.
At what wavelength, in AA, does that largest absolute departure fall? 5299.03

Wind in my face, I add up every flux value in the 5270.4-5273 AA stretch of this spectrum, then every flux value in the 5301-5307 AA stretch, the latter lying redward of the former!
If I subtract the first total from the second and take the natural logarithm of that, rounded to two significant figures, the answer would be 3.3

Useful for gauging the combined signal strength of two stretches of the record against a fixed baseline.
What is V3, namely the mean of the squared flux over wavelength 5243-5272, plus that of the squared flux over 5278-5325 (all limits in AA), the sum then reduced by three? 143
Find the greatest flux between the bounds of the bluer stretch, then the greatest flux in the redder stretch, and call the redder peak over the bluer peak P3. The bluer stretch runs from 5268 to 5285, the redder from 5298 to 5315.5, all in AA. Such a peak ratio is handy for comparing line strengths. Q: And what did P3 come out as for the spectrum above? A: 1.01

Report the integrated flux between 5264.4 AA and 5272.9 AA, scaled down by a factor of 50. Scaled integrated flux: 1.41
